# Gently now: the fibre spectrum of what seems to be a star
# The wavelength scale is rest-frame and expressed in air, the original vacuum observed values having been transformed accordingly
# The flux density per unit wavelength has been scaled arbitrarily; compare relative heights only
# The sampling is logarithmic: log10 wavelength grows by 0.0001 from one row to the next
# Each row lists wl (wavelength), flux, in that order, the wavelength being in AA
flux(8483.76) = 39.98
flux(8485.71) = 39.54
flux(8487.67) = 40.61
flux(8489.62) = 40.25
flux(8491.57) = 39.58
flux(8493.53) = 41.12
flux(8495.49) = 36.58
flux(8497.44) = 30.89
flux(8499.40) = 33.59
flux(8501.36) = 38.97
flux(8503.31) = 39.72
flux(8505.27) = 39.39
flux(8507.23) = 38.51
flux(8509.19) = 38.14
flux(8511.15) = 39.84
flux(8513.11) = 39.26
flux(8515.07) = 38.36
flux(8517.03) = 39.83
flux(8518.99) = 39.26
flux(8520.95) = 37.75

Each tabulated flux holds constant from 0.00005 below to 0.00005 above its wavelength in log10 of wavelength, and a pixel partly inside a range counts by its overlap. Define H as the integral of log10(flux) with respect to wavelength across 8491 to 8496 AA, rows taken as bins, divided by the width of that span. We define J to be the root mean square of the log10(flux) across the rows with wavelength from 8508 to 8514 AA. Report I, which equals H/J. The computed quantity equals 1.00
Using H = 1.59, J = 1.59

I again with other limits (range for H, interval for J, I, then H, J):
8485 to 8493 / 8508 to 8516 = 1.01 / 1.60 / 1.59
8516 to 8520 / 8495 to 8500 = 1.05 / 1.60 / 1.53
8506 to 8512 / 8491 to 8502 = 1.02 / 1.59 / 1.56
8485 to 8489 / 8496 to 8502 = 1.04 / 1.60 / 1.54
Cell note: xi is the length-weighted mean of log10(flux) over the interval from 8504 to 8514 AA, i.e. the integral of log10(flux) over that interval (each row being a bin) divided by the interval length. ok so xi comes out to 1.59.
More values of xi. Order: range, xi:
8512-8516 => 1.59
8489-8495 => 1.60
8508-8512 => 1.59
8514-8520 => 1.59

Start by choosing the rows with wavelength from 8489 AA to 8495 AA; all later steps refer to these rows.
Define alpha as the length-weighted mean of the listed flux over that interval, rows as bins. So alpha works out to 40.0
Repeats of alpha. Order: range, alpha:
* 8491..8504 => 37.1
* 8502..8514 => 39.1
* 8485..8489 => 40.1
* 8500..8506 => 39.0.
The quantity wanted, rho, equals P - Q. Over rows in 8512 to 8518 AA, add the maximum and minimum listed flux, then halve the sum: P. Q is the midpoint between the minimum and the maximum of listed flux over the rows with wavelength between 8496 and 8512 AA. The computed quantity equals 3.7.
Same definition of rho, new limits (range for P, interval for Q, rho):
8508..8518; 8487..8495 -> -1.4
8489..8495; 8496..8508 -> 5.0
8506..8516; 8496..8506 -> 3.7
